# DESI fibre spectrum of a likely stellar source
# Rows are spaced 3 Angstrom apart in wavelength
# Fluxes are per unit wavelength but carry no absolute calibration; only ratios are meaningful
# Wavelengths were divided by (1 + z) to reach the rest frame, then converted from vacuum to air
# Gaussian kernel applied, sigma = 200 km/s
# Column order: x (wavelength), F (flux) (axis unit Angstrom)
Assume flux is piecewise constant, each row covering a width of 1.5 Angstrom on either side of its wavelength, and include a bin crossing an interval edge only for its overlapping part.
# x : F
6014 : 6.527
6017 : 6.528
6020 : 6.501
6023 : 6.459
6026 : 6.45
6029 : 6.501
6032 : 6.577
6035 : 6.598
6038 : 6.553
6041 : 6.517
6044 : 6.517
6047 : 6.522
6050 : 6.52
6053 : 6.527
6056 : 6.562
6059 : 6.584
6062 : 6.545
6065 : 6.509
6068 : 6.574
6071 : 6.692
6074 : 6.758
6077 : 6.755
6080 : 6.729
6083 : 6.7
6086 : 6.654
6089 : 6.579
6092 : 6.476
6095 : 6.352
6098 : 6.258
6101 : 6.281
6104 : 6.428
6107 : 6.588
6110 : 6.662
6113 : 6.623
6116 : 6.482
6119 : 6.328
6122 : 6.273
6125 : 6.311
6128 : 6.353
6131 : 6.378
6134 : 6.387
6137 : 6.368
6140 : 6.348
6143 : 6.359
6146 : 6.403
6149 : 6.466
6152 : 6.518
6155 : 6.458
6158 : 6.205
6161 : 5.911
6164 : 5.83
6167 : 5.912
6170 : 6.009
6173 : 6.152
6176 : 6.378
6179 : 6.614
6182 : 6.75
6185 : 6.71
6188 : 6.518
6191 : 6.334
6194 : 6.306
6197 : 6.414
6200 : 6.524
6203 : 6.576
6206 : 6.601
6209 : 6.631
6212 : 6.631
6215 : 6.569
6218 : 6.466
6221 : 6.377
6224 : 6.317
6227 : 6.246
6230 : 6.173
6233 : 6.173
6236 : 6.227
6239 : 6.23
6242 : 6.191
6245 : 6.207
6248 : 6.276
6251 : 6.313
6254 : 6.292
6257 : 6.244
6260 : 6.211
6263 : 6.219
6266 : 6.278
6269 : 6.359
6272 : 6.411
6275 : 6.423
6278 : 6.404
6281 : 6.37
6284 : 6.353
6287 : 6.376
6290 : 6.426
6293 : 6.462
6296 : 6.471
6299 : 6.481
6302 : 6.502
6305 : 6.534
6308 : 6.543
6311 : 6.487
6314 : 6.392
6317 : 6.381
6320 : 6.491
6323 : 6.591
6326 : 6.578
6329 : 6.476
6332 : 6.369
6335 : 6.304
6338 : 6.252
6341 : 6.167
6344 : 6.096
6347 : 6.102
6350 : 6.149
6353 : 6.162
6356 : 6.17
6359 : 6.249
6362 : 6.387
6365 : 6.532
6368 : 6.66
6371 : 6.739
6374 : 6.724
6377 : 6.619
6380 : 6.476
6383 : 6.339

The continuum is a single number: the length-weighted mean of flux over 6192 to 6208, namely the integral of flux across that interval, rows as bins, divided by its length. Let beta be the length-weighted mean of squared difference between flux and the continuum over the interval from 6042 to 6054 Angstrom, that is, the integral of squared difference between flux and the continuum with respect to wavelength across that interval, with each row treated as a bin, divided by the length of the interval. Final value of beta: 0.0014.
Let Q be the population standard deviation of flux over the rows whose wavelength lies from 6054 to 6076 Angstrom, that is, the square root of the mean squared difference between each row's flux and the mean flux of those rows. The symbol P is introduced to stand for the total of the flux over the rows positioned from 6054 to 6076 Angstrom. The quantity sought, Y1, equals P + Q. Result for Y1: 46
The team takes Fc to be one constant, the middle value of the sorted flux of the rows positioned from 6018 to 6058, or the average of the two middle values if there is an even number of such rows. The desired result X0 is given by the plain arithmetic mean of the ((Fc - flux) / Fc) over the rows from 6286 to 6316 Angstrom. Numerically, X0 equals 0.008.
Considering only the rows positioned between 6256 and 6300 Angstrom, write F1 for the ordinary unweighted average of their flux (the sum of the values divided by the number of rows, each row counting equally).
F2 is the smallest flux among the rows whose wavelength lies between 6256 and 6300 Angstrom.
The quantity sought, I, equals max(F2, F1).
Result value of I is 6.37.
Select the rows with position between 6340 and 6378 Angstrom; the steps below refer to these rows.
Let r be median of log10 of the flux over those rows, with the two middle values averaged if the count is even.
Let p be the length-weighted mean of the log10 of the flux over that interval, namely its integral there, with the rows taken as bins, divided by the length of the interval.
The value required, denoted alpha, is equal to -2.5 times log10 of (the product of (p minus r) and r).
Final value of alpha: 5.5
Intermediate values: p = 0.803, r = 0.796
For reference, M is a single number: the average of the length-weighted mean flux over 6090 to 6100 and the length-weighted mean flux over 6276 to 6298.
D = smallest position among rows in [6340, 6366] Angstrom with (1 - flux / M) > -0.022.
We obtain 6341 Angstrom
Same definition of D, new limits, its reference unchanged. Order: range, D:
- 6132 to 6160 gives 6134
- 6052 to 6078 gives 6053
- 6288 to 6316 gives 6290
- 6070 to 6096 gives 6092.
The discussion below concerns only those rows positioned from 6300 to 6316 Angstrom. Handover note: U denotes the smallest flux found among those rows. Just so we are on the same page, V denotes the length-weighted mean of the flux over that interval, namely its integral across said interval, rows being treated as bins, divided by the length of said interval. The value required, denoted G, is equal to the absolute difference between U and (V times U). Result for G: 35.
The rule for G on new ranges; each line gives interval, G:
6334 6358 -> 32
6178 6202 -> 35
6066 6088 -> 37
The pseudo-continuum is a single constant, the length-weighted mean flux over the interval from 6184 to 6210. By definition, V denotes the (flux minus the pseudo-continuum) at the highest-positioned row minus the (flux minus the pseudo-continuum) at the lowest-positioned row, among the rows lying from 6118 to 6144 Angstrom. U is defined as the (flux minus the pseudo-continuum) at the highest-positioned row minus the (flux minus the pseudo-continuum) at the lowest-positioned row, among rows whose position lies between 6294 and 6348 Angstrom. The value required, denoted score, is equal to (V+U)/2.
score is -0.169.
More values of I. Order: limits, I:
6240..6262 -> 6.25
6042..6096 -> 6.59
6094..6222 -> 6.40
